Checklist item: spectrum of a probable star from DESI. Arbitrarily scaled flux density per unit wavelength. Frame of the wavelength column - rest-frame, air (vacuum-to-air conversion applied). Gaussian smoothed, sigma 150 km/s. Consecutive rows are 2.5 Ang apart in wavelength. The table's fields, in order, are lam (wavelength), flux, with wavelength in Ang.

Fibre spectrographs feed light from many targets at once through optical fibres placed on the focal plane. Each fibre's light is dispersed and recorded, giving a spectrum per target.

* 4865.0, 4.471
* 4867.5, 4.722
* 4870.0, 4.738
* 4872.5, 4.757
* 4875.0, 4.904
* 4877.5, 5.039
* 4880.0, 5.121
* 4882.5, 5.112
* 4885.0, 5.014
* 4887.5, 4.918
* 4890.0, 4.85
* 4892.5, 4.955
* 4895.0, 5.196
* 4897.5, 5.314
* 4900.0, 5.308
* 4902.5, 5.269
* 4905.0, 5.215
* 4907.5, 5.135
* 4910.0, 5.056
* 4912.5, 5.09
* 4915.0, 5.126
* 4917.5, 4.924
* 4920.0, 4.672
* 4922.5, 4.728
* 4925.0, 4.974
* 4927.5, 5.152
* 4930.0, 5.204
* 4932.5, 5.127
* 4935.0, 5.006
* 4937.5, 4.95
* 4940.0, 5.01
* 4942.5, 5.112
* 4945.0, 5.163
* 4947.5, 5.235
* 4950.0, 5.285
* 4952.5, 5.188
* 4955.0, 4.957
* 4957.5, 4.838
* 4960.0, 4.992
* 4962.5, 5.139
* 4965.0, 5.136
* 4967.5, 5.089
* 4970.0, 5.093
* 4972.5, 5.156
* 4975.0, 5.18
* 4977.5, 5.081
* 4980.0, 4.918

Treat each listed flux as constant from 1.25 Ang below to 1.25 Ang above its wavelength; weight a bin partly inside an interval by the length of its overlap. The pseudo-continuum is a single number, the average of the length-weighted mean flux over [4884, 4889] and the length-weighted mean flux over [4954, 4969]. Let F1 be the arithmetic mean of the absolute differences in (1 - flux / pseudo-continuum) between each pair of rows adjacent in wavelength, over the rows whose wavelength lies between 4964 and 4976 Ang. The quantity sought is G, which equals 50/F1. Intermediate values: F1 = 0.007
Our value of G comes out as 7236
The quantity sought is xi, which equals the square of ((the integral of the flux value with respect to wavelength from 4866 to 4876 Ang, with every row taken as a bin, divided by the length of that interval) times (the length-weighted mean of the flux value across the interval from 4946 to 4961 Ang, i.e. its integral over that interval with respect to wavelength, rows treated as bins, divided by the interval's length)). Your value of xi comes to 588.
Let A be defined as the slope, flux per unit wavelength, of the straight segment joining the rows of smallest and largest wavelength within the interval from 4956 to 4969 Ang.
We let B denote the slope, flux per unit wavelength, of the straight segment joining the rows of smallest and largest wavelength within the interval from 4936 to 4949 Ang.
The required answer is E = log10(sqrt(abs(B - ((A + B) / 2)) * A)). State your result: -2.18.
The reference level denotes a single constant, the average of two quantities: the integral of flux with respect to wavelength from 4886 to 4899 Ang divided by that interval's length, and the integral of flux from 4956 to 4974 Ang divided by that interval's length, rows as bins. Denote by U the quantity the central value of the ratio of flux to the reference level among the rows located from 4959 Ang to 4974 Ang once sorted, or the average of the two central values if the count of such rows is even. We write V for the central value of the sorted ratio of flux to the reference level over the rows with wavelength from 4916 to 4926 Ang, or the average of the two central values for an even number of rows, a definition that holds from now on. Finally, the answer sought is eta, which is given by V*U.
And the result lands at 0.97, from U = 1.01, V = 0.95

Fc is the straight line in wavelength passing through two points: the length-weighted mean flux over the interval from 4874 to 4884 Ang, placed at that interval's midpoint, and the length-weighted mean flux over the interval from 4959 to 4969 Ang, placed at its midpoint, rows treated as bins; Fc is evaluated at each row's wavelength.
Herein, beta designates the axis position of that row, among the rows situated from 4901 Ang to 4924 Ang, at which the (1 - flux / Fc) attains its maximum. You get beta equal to 4920.0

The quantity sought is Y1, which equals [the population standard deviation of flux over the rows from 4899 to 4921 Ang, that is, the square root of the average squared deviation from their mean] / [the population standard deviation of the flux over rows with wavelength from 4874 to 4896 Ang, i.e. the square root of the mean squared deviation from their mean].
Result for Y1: 1.68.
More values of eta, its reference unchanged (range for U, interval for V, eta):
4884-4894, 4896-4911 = 1.01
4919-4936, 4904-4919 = 1.00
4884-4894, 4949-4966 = 0.99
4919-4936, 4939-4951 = 1.01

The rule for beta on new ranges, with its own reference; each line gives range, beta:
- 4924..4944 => 4937.5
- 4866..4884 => 4867.5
